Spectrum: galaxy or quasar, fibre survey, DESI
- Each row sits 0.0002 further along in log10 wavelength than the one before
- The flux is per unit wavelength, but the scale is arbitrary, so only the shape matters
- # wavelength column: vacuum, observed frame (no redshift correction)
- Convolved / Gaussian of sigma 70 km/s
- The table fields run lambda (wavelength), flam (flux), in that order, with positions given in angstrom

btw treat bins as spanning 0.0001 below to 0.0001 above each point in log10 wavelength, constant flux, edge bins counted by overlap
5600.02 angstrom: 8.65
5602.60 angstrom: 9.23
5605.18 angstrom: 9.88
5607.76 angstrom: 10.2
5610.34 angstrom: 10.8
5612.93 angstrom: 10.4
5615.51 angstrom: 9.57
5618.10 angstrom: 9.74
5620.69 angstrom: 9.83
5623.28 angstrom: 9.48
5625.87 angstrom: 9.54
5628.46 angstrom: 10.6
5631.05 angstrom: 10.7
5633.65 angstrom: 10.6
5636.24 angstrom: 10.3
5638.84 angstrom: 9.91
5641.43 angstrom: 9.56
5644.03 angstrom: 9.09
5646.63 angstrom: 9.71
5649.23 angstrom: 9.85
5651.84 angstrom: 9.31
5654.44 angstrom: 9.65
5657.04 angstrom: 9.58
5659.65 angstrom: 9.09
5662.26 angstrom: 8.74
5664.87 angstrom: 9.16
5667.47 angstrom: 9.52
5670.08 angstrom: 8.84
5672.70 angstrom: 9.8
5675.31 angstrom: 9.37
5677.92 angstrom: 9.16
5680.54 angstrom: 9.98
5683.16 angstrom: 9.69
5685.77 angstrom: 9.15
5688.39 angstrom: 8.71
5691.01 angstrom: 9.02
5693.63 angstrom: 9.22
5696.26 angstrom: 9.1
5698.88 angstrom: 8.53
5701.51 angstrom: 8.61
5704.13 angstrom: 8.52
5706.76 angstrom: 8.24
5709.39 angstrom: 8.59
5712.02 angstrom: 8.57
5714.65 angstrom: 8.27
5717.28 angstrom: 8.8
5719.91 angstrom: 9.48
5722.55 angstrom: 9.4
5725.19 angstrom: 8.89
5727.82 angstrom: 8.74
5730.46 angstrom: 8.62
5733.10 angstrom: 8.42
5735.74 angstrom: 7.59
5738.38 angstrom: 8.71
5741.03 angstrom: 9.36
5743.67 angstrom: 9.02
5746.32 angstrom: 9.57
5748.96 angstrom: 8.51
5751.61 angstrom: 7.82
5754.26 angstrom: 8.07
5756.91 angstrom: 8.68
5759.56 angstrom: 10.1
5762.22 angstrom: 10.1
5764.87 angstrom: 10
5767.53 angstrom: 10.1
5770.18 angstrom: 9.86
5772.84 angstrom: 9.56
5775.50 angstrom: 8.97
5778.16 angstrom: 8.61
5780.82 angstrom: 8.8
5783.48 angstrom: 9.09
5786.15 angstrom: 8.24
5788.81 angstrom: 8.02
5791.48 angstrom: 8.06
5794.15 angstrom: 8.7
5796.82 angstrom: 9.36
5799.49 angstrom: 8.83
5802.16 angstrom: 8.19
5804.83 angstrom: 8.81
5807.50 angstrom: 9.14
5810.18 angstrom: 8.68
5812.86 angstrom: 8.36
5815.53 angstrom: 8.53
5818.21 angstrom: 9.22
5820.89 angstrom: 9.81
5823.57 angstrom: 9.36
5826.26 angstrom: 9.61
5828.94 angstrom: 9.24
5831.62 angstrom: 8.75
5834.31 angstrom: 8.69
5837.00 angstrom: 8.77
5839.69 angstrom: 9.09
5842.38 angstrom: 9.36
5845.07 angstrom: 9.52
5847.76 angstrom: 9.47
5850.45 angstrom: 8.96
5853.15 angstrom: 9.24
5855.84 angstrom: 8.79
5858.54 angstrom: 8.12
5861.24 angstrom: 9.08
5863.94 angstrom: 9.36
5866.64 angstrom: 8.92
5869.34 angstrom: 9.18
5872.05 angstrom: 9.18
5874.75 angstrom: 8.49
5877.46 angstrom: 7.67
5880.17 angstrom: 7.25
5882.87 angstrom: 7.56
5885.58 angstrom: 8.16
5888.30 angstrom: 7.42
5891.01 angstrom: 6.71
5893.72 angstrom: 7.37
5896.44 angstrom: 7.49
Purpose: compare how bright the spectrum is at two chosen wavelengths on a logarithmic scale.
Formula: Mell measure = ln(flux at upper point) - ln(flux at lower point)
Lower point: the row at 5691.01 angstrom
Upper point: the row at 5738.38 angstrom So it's -0.03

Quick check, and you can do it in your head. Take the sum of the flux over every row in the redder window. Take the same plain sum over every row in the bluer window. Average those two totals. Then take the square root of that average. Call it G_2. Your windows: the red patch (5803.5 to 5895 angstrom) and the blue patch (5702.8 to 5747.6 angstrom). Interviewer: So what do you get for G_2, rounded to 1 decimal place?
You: 14.9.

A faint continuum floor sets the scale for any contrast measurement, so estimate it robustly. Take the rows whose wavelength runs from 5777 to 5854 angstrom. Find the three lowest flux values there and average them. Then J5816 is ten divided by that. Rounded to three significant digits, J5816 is 1.24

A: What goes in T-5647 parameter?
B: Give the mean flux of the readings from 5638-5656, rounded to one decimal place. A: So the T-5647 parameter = 9.6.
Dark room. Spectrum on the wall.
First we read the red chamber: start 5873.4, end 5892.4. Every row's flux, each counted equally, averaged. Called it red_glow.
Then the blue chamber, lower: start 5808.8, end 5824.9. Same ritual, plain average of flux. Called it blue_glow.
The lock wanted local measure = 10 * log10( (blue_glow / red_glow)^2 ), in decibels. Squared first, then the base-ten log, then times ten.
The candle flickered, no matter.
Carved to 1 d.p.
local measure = 1.5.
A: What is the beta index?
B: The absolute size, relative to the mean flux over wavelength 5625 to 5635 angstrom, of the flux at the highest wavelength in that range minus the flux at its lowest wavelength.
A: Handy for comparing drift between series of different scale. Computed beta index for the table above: 0.10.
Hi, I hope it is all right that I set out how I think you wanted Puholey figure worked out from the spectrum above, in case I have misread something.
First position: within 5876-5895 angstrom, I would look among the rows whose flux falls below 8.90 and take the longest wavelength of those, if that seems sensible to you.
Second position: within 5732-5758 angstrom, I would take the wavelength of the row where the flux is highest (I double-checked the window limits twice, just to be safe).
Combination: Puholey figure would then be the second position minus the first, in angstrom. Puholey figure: -147.4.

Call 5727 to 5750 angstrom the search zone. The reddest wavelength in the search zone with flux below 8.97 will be 5748.96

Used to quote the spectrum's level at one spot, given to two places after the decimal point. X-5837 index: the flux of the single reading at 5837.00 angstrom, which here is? 8.77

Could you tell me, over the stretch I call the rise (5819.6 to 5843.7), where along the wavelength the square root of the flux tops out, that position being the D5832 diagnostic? 5820.89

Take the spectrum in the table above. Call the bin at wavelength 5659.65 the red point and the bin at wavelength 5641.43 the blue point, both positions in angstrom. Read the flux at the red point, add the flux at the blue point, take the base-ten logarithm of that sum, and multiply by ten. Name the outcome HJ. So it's 12.7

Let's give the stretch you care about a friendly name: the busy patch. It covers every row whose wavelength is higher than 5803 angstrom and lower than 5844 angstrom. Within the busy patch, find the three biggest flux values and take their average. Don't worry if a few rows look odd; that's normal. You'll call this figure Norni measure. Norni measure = 9.6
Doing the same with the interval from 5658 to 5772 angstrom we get 10.1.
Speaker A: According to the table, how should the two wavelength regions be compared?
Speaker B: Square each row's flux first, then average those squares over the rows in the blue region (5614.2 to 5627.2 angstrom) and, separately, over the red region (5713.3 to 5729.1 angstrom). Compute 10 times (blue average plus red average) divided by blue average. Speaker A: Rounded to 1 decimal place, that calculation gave 18.6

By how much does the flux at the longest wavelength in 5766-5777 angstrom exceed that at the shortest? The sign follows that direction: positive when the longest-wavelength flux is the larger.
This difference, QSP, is -1.13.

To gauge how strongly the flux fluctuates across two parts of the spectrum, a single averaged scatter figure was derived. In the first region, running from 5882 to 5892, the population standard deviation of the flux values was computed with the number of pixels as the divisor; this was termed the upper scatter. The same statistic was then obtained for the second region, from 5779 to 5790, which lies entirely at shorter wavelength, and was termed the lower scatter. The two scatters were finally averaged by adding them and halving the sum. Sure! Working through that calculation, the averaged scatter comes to 0.47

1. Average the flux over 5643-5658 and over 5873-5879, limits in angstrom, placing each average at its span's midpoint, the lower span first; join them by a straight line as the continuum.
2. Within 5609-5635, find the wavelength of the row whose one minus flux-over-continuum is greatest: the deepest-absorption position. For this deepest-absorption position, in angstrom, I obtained 5623.28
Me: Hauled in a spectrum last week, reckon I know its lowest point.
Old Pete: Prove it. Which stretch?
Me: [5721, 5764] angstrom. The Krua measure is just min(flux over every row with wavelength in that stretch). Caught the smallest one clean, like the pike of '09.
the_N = 7.59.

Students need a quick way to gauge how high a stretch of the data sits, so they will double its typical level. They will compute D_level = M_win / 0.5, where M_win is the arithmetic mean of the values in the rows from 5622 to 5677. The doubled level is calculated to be 19.3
